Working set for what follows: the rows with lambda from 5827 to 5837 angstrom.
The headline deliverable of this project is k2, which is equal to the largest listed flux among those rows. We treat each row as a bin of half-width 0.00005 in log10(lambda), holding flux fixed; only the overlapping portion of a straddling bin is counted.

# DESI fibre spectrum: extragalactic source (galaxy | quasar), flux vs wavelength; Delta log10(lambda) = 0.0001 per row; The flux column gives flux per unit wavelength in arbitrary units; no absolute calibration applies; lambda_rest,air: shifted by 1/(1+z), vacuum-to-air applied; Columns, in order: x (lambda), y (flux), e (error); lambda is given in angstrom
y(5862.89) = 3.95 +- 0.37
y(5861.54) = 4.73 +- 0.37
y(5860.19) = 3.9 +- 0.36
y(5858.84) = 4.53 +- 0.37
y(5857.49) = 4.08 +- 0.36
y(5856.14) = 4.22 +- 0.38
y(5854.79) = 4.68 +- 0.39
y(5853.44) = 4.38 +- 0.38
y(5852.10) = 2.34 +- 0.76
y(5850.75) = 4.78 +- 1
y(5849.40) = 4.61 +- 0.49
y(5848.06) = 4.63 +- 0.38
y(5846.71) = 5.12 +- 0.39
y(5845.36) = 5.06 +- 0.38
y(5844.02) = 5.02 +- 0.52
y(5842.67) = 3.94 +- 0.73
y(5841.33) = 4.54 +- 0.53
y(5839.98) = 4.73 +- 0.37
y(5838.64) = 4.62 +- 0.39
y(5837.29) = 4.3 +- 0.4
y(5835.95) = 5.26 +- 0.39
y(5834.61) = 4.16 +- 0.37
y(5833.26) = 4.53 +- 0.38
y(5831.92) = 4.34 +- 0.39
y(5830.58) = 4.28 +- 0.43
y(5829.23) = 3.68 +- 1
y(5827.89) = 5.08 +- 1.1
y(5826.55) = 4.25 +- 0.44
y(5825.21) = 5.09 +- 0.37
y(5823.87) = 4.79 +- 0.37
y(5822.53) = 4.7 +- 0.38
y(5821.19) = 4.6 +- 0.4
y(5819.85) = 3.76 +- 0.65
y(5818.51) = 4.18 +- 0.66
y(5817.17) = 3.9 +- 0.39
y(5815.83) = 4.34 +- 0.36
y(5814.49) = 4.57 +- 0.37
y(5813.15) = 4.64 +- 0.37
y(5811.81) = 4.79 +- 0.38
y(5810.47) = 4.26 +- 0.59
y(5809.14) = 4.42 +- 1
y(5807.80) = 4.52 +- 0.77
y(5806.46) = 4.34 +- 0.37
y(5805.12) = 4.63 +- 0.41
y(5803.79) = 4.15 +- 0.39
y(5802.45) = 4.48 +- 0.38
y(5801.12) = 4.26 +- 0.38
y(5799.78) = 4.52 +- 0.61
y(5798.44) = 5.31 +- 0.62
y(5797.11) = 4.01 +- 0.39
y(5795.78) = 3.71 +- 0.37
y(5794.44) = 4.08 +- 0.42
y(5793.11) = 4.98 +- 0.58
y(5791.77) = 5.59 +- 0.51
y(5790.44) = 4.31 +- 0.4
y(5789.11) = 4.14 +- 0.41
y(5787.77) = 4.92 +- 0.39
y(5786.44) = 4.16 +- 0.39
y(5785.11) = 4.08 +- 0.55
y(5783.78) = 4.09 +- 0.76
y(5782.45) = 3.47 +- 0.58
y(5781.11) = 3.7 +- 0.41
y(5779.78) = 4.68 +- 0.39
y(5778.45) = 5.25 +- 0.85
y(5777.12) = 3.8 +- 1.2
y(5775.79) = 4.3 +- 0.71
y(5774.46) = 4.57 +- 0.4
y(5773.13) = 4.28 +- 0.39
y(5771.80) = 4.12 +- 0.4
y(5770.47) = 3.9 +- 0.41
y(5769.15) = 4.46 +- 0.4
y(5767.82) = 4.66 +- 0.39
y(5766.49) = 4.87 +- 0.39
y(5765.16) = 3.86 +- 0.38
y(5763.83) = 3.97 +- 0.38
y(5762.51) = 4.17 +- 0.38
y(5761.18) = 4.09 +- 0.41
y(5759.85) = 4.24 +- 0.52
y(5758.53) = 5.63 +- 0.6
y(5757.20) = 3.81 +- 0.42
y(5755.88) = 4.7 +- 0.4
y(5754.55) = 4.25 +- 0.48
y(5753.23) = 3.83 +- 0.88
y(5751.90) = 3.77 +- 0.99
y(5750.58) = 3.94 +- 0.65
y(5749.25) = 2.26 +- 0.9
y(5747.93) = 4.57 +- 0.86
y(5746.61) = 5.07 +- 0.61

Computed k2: 5.26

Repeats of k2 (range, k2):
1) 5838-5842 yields 4.73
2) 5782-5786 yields 4.09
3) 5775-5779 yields 5.25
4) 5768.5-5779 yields 5.25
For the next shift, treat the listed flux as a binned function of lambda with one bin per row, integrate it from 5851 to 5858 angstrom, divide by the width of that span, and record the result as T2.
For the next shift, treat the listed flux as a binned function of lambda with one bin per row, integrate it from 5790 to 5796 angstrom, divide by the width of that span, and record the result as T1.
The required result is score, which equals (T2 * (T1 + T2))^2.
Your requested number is 1173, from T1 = 4.60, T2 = 3.99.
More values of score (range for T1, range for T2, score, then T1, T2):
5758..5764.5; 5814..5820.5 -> 1248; 4.40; 4.14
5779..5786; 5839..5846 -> 1638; 4.03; 4.66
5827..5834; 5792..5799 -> 1572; 4.37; 4.48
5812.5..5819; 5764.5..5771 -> 1436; 4.33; 4.36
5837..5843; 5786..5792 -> 1706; 4.46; 4.57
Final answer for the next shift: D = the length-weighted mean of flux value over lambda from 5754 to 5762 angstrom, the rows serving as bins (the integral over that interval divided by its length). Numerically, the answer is 4.45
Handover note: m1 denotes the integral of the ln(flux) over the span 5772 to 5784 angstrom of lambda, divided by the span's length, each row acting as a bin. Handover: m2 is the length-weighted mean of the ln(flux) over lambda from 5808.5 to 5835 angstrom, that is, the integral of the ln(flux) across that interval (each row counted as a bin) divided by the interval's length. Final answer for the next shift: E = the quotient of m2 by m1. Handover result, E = 1.03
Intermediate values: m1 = 1.44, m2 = 1.48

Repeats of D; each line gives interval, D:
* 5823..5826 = 4.90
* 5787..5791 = 4.45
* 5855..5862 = 4.30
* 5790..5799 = 4.57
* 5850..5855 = 3.99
